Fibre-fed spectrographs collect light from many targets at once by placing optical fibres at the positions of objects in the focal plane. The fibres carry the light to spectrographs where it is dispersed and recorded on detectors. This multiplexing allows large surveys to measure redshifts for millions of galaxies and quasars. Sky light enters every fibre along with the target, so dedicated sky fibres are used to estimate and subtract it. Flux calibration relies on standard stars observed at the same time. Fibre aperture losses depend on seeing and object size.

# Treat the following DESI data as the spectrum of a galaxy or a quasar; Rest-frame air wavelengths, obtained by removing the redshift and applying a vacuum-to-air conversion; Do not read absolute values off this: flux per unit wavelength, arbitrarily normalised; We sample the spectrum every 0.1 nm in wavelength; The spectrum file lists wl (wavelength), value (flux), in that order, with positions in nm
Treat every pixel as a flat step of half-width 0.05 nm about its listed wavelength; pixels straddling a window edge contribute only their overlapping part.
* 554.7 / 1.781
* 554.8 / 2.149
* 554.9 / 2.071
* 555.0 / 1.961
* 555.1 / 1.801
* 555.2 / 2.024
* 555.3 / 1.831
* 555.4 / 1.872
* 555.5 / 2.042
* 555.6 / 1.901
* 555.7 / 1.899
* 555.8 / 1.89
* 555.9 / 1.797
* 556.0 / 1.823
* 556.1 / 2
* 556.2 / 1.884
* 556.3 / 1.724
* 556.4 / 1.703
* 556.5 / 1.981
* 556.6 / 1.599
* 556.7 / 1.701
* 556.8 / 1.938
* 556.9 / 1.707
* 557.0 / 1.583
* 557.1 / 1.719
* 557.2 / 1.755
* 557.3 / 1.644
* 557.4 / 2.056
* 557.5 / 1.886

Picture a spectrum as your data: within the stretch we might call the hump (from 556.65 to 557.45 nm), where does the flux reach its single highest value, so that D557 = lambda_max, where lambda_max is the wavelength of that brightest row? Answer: 557.4 nm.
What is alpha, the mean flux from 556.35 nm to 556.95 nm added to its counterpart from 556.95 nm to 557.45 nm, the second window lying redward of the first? 3.52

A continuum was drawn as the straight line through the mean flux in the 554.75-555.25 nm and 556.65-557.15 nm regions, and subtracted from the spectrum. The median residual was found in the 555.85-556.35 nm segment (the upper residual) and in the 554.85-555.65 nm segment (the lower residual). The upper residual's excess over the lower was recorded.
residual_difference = -0.01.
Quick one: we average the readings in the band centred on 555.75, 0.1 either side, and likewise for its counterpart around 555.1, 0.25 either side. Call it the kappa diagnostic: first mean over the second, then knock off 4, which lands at -3.02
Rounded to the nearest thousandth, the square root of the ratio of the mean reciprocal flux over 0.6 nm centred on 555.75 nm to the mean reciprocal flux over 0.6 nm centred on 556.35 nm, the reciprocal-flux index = 0.977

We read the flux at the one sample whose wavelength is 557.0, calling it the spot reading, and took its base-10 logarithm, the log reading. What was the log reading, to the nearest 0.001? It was 0.199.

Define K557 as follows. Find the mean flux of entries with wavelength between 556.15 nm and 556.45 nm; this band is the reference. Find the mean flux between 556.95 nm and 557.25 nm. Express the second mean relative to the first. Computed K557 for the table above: 0.952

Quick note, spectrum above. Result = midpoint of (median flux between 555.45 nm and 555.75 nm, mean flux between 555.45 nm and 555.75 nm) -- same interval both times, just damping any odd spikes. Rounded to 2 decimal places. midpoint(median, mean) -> 1.92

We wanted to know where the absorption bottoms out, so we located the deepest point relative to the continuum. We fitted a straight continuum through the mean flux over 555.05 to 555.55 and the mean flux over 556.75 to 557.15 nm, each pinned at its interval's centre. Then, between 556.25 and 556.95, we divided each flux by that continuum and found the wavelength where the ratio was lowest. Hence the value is 556.6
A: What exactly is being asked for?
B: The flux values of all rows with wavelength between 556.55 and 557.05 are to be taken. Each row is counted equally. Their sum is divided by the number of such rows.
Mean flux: 1.71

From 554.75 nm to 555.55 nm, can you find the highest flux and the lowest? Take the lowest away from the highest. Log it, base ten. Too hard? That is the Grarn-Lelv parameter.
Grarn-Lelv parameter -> -0.46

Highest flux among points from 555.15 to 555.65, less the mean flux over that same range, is 0.11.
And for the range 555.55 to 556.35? 0.14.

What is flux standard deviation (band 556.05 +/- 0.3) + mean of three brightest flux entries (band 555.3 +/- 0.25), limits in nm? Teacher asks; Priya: 2.07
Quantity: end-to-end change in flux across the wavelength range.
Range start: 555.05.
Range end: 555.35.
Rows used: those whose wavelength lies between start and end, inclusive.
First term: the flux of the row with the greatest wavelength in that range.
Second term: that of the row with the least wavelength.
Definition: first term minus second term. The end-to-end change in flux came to 0.03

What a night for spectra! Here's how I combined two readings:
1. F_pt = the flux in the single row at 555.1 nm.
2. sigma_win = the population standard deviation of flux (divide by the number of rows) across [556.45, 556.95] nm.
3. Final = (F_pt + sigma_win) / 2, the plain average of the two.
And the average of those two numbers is 0.97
